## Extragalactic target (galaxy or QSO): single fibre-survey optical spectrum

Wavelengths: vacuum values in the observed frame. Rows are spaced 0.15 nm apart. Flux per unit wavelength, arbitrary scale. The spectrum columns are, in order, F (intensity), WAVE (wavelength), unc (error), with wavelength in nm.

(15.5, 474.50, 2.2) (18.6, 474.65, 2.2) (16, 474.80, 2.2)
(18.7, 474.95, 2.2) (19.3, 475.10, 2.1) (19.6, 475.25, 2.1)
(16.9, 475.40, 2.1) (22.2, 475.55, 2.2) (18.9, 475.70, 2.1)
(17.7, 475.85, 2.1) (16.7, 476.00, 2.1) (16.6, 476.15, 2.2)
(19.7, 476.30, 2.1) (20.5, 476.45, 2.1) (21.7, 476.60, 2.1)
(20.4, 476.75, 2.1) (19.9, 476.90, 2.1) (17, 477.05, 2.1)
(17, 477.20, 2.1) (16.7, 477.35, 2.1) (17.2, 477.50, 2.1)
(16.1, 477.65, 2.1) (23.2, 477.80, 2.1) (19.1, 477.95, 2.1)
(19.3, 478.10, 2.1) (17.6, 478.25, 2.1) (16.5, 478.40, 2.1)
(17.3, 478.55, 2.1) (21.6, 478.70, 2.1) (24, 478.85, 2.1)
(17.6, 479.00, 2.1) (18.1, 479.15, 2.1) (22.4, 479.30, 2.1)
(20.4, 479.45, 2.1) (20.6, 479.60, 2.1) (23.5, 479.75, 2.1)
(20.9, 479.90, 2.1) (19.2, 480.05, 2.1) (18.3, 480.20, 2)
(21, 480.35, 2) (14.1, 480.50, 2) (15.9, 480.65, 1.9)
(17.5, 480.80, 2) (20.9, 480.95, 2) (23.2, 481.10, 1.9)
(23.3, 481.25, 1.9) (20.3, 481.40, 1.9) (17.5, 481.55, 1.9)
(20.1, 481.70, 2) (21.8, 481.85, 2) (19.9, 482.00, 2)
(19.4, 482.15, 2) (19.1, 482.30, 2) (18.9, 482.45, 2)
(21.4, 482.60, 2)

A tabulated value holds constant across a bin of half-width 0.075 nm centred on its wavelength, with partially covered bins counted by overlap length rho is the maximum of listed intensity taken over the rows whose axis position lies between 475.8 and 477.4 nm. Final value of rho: 21.7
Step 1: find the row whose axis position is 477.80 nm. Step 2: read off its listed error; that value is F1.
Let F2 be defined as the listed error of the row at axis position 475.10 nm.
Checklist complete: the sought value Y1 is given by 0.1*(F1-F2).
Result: 0.000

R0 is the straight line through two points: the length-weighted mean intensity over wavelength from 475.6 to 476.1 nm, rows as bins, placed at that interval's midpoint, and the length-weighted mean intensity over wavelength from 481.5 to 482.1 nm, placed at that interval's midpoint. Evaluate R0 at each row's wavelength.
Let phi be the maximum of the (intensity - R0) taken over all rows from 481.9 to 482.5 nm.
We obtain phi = 0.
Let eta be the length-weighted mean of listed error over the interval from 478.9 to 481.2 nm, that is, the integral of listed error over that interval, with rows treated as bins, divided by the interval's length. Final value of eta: 2.04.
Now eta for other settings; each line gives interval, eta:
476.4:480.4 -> 2.09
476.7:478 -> 2.10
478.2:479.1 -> 2.10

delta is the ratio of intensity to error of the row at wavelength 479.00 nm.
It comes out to 8.4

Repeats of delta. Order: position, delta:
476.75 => 9.7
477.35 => 8.0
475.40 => 8.0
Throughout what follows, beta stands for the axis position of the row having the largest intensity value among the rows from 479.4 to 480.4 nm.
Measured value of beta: 479.75 nm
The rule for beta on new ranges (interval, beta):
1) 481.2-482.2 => 481.25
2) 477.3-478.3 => 477.80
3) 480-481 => 480.35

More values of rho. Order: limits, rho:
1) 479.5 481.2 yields 23.5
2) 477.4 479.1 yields 24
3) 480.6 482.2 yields 23.3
